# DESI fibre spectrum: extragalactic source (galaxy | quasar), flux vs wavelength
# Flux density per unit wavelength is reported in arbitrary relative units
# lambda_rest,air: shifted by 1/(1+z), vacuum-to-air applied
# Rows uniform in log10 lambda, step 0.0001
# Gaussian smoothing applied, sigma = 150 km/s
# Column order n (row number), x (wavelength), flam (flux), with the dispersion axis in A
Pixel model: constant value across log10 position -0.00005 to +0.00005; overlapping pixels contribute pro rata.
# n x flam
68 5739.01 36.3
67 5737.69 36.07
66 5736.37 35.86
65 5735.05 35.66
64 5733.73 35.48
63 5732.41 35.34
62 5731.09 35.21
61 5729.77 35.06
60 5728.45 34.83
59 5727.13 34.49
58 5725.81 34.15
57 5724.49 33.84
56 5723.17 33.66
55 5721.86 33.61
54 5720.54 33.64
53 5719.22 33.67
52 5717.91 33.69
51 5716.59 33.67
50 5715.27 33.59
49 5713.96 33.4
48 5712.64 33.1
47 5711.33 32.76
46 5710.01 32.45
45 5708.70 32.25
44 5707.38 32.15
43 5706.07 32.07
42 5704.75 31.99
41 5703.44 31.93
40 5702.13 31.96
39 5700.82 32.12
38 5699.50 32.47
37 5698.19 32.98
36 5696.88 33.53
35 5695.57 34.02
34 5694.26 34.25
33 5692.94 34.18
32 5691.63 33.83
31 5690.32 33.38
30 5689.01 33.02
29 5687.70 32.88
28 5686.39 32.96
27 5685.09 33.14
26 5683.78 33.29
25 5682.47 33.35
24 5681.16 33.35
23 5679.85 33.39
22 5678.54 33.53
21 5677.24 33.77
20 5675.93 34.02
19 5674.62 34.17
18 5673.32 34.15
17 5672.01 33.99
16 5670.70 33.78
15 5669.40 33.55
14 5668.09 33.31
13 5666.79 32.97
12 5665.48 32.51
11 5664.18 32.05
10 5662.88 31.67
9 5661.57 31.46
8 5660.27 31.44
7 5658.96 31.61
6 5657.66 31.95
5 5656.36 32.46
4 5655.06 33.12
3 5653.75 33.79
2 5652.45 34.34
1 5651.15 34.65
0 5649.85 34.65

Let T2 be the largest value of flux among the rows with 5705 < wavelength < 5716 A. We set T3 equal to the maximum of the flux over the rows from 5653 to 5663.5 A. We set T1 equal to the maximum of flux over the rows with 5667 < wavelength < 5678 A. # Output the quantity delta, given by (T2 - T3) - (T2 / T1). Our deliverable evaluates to -1.2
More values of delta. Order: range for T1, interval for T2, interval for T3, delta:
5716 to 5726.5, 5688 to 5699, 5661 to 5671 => -0.5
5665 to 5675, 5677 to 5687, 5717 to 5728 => -1.7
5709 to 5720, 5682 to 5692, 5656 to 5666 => 0.3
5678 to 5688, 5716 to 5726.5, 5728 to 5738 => -2.9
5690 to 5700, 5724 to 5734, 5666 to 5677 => 0.3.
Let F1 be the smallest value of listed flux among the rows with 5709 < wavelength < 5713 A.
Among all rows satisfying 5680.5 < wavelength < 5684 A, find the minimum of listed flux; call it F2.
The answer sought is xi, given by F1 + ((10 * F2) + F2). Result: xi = 399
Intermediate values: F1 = 32.45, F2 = 33.29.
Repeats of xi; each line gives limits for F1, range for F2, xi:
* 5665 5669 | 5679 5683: 399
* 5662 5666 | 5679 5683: 399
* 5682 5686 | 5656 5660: 381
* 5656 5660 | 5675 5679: 400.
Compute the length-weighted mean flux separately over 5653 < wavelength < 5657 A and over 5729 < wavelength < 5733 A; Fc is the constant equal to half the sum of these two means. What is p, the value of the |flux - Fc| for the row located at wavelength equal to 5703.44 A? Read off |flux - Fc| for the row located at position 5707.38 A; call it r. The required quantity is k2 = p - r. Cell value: 0.2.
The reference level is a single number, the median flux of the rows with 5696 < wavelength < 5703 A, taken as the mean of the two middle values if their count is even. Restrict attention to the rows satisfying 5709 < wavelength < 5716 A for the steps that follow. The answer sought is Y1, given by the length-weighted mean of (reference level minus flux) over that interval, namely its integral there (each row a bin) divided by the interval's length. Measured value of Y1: -0.6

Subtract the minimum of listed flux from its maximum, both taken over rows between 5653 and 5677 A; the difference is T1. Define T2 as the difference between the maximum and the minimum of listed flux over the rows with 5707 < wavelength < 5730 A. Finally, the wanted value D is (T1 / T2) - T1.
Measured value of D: -1.8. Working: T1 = 2.7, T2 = 2.91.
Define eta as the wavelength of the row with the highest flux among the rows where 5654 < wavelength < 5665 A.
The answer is 5655.06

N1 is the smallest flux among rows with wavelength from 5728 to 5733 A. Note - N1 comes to 34.83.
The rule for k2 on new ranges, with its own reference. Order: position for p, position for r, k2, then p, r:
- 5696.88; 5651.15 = 0.1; 0.62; 0.5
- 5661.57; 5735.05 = 1.2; 2.69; 1.5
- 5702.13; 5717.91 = 1.7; 2.19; 0.5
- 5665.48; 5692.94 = 1.6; 1.64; 0.0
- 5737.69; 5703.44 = -0.3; 1.92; 2.2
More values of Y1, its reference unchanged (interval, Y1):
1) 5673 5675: -1.7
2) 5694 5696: -1.7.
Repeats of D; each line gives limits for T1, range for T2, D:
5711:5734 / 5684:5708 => -1.5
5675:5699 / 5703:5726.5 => -0.8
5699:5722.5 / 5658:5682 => -1.1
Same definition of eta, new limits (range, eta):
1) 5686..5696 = 5694.26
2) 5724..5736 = 5735.05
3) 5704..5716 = 5715.27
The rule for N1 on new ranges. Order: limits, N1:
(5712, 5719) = 33.1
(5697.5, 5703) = 31.96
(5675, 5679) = 33.53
